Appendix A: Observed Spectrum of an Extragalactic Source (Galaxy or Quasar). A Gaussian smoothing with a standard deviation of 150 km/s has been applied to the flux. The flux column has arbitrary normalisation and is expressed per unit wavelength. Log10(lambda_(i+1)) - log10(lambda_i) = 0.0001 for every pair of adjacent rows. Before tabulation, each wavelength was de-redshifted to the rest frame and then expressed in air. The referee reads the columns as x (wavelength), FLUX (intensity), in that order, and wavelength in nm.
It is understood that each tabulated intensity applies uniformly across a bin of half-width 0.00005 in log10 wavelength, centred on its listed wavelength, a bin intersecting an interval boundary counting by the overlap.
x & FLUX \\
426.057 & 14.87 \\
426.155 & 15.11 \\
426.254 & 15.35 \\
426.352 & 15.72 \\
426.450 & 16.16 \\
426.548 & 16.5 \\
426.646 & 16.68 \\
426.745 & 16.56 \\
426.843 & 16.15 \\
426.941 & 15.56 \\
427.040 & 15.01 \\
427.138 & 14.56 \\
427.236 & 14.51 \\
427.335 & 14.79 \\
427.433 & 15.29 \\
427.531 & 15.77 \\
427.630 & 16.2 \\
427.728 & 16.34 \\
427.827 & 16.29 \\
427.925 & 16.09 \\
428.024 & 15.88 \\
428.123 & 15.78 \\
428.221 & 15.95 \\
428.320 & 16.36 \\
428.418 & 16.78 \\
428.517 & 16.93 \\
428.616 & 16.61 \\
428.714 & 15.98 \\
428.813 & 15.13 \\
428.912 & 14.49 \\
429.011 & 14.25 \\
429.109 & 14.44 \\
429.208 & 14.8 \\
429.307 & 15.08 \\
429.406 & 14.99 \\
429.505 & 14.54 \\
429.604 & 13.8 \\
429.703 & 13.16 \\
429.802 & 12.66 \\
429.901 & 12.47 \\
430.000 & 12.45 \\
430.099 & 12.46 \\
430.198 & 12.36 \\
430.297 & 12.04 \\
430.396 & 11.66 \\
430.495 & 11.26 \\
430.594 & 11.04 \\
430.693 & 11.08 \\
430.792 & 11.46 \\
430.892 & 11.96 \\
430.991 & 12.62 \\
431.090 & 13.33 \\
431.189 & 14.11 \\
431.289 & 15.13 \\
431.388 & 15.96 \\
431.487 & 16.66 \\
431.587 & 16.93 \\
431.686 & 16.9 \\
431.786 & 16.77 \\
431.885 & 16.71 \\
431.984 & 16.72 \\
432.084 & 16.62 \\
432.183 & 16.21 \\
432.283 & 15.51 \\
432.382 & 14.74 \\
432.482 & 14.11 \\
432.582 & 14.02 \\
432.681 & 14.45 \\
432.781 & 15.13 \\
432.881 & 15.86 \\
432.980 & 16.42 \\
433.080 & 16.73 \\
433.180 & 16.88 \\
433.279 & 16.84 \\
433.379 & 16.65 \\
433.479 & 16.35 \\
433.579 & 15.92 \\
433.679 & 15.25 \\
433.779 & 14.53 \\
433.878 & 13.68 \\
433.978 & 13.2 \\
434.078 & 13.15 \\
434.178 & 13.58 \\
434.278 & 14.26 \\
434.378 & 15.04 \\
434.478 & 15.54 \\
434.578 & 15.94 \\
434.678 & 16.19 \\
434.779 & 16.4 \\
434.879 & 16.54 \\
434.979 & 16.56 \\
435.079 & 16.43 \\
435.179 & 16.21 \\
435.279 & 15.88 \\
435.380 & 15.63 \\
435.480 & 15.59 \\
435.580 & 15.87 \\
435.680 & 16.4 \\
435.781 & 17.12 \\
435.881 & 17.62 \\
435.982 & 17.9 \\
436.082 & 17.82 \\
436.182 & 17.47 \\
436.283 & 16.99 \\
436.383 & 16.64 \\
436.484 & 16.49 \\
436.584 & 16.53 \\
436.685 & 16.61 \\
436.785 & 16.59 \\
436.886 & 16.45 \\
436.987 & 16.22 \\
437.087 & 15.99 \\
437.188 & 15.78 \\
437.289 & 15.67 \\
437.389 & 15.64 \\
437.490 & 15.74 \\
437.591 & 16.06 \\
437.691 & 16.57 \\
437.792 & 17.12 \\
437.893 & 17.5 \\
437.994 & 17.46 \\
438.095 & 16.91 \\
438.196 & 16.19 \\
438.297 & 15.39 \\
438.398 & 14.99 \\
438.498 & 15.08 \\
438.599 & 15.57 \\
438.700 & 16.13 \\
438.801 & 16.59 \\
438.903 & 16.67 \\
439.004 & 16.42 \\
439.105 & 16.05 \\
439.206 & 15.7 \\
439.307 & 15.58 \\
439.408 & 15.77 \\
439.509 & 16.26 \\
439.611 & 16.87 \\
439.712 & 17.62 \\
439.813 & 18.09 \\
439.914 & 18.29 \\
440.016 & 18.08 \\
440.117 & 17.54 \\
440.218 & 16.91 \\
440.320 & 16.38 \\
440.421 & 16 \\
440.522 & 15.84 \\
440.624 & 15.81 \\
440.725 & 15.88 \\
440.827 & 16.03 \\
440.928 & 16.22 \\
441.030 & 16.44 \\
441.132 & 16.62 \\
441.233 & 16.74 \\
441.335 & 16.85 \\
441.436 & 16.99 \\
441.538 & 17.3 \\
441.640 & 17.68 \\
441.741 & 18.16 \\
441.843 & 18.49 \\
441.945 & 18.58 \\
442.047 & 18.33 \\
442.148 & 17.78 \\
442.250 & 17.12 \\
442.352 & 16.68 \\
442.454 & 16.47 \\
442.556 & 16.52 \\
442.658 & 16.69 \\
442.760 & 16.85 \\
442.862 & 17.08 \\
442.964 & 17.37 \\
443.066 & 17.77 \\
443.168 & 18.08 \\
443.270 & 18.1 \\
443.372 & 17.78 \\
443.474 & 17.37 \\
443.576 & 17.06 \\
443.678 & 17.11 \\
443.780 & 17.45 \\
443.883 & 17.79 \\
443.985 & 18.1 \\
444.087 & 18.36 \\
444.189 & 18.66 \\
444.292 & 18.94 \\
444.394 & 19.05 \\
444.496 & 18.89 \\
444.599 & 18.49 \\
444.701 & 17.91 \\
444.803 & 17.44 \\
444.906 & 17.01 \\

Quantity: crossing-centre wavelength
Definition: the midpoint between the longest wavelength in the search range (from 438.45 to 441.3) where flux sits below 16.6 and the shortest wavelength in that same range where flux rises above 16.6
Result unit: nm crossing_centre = 439.97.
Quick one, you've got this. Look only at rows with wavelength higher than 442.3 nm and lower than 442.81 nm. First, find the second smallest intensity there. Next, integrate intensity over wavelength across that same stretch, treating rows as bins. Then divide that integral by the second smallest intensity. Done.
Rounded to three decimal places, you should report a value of 0.513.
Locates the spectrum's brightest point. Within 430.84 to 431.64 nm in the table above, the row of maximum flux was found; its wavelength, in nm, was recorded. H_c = 431.587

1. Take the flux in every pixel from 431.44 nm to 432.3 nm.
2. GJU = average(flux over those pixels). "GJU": 16.6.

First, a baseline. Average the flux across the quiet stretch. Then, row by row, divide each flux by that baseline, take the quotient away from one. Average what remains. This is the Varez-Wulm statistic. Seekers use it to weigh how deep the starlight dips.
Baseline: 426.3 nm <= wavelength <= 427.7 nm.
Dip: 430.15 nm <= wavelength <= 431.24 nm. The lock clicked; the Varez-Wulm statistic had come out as 0.23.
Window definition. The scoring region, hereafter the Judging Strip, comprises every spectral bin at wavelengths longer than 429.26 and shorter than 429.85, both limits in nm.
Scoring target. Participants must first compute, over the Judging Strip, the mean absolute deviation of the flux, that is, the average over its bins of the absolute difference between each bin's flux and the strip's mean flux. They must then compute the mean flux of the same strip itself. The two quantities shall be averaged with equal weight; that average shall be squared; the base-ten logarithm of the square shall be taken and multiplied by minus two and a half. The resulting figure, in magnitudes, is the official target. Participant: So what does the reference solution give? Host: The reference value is -4.4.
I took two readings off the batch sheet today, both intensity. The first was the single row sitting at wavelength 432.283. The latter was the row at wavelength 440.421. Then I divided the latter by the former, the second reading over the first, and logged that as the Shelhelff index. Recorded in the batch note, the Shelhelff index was 1.03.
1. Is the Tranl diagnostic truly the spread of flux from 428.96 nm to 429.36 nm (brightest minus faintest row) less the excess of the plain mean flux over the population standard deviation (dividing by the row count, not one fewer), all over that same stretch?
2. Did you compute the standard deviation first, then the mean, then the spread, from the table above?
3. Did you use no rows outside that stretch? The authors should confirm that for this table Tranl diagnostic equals -13.5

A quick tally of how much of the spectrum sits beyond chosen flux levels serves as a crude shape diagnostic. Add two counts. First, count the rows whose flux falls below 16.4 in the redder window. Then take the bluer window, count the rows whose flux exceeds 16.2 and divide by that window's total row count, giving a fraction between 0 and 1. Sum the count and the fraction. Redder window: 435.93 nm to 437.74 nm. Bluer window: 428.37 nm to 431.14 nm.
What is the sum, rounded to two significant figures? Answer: 7.1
